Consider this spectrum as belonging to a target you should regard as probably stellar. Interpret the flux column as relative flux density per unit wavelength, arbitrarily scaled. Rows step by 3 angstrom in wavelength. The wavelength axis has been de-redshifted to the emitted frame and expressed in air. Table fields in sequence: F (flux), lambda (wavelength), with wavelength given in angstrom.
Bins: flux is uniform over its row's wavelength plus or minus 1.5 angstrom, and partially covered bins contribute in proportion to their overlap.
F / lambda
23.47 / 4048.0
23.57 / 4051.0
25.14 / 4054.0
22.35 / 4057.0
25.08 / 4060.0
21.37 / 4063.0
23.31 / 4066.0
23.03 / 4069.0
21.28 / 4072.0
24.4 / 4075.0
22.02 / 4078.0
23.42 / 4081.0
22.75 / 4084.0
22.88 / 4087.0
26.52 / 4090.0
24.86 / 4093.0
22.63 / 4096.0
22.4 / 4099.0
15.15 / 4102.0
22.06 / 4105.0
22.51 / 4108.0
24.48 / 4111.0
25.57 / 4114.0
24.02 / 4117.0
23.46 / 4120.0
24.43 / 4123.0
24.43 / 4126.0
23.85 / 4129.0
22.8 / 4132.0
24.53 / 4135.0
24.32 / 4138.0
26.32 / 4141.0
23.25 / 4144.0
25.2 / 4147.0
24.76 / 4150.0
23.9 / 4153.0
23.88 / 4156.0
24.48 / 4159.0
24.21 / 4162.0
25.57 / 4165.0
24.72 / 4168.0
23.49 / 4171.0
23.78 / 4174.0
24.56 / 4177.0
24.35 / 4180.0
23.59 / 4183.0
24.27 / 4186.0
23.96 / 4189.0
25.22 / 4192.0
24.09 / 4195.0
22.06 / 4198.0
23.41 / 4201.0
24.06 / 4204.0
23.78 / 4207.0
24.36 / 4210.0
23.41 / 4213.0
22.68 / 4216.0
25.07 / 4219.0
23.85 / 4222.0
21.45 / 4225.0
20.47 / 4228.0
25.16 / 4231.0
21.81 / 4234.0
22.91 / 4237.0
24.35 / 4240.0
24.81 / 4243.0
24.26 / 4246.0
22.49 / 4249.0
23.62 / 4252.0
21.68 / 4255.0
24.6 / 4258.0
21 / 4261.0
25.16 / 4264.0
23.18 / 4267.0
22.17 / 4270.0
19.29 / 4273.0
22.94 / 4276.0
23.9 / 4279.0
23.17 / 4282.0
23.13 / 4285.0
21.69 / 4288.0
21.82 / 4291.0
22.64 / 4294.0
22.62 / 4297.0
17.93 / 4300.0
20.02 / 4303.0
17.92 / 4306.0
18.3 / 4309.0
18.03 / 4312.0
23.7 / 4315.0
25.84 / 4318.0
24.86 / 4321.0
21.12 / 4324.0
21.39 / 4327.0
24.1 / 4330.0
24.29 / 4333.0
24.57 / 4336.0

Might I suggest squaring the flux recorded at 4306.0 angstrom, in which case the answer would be 321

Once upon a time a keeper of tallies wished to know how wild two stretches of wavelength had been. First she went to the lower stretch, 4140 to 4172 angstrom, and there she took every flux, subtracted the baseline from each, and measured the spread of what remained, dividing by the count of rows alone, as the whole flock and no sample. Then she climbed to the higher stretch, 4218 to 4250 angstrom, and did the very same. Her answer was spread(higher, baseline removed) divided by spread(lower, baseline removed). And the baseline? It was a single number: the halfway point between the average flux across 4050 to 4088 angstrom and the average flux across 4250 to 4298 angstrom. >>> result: 1.7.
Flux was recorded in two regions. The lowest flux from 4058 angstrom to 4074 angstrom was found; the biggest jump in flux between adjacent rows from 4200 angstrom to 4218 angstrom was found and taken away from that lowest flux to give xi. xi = 20.3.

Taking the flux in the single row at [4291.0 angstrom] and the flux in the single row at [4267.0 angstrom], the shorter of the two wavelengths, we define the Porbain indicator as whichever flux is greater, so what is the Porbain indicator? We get 23.2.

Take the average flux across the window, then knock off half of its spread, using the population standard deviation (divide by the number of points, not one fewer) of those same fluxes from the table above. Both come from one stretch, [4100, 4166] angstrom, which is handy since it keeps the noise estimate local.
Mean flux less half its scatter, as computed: 22.7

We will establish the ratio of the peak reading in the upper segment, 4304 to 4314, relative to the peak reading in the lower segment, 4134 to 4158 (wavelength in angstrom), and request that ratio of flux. 0.70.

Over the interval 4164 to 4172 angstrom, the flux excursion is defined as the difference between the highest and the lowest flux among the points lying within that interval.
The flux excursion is 2.1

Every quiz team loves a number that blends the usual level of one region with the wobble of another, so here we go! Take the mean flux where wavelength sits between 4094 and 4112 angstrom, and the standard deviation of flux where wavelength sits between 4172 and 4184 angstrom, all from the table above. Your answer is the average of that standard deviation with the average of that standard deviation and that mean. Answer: 5.7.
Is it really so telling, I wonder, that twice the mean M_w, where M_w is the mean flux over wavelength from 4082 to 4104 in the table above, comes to 44.9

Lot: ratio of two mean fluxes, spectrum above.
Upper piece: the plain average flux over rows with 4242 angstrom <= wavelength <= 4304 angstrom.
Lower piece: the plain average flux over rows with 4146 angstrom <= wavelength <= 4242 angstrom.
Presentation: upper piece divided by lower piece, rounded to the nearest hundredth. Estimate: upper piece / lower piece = 0.94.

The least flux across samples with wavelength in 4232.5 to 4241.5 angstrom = 21.81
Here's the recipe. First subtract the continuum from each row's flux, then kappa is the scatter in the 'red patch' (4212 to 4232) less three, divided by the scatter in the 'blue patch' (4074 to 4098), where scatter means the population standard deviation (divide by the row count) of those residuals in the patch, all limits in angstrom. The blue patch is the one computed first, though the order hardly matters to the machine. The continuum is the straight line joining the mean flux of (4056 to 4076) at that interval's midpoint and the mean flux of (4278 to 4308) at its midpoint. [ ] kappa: -0.98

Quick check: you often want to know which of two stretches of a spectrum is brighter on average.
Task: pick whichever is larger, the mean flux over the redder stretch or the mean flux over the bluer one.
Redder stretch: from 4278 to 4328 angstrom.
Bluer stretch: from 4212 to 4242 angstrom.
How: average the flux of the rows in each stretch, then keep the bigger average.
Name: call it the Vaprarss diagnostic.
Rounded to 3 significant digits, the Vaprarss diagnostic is 23.1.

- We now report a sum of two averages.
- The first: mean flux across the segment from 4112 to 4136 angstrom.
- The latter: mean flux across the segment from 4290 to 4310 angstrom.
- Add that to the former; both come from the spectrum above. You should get 44.3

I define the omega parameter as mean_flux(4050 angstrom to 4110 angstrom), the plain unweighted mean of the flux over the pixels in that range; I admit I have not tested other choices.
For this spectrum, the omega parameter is 22.8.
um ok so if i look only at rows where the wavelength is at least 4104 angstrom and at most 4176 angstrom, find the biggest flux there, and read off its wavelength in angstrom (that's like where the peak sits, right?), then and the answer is 4141.0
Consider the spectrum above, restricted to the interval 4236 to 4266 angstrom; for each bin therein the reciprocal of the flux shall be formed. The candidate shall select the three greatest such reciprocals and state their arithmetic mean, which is 0.046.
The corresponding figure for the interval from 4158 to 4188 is 0.042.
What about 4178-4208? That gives 0.043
